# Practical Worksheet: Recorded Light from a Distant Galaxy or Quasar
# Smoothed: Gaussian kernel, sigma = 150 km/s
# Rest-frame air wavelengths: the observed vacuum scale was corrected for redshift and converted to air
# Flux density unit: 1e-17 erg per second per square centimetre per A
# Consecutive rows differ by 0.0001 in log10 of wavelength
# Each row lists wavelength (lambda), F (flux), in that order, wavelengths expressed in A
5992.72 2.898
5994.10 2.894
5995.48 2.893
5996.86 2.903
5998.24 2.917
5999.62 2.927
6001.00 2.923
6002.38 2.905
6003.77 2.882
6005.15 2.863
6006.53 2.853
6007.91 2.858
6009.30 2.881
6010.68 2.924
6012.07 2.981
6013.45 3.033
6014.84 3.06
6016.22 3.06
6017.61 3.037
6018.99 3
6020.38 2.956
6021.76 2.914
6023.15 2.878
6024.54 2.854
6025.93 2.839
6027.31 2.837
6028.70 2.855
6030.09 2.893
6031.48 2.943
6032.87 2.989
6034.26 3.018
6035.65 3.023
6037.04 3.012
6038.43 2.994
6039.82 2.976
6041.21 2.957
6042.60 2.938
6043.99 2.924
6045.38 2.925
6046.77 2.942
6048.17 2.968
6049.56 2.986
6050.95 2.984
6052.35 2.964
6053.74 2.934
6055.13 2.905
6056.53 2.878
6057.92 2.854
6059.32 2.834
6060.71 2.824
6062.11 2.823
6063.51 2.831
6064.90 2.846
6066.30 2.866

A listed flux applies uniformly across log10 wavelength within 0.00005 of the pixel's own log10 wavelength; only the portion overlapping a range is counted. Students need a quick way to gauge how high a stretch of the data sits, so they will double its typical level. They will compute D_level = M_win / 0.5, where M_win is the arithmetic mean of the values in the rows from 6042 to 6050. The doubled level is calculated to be 5.89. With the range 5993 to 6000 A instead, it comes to 5.81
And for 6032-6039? 6.01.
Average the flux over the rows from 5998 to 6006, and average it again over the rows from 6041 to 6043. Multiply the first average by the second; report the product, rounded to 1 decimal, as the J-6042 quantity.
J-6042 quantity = 8.6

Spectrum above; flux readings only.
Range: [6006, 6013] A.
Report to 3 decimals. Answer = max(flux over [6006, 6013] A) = 2.981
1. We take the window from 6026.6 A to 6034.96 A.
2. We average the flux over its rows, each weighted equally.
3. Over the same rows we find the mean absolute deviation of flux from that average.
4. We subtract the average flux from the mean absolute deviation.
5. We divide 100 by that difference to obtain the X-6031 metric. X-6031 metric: -34.9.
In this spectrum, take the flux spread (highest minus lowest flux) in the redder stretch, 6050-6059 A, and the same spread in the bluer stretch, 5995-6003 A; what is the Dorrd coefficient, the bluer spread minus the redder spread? -0.10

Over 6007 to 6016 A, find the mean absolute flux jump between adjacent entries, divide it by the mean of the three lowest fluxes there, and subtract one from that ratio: -0.986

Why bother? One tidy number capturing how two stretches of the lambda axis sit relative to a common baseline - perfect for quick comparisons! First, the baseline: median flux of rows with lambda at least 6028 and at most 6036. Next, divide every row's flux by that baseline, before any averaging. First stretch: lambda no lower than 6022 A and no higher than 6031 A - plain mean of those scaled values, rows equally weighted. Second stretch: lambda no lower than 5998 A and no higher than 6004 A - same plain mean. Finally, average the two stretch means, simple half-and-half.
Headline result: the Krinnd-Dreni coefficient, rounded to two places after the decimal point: 0.97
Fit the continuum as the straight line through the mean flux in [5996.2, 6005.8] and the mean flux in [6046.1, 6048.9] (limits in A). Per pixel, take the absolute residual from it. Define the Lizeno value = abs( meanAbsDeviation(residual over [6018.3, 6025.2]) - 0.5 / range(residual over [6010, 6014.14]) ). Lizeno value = 4.7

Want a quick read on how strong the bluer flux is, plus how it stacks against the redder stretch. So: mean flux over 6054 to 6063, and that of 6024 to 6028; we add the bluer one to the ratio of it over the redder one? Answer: 3.84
